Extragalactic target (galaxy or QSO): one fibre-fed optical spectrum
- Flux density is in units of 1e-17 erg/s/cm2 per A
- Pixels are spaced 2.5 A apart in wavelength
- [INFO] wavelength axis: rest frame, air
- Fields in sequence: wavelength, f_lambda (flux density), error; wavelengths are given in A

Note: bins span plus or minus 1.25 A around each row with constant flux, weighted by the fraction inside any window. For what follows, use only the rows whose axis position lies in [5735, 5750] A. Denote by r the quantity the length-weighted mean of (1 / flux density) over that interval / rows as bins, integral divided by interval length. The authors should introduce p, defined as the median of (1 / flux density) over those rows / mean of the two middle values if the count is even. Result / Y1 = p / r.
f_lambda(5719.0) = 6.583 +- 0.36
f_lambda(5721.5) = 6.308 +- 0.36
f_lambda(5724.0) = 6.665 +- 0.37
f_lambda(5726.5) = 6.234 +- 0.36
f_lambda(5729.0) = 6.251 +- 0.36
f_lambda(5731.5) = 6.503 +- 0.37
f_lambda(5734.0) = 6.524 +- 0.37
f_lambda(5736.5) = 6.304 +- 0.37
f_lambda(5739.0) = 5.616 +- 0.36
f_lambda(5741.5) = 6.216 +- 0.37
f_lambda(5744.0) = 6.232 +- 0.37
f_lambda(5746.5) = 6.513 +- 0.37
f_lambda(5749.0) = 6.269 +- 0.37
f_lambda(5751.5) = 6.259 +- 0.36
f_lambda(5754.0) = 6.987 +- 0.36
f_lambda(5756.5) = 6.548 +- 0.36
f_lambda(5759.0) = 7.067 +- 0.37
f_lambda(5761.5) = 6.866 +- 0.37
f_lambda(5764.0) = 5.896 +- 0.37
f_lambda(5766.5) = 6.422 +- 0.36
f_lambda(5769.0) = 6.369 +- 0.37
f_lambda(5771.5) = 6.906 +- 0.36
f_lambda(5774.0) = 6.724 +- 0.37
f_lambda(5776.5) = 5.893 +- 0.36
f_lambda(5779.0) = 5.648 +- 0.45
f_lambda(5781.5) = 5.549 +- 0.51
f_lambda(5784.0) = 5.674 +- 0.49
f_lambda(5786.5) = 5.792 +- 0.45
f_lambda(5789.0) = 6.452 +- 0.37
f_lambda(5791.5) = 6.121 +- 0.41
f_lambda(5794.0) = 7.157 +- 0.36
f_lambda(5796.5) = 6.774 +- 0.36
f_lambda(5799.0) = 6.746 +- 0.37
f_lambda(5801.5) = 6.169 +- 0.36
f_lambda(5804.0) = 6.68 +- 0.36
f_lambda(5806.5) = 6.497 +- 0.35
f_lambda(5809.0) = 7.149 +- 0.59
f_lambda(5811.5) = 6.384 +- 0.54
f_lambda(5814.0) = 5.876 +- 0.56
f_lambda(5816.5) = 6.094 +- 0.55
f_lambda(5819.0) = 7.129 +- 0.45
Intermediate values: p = 0.1600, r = 0.162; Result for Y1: 0.989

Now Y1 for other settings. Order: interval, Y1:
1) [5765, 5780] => 0.985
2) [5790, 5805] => 0.981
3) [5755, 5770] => 1.005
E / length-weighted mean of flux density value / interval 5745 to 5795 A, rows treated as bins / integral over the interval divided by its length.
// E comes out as 6.35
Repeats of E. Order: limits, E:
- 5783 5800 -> 6.39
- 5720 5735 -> 6.42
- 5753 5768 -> 6.62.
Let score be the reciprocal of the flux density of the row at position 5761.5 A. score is 0.146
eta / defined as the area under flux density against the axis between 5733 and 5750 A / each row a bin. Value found 106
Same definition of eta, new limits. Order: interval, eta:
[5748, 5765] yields 112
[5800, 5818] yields 116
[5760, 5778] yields 116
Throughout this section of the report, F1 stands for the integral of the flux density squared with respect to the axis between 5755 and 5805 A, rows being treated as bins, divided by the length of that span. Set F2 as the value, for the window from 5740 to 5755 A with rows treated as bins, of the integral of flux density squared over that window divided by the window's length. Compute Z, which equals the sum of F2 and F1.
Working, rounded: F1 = 40.87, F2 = 40.9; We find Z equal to 81.8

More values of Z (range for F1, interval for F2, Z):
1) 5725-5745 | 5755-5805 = 79.9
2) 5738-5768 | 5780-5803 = 80.9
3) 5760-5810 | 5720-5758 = 81.5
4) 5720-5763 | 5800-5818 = 82.9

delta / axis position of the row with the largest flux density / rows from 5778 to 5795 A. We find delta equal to 5794.0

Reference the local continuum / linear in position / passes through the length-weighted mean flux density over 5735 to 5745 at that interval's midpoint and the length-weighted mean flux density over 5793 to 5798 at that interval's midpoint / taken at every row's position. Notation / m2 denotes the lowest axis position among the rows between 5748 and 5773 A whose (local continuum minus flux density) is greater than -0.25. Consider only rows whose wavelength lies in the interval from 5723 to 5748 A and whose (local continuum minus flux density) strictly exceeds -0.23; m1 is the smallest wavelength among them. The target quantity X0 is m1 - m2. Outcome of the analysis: -10 A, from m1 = 5739.0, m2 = 5749.0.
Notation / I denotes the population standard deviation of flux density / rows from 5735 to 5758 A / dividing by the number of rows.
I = 0.34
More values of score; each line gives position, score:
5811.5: 0.157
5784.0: 0.176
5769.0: 0.157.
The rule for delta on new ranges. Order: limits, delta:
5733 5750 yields 5734.0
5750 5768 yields 5759.0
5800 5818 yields 5809.0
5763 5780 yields 5771.5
